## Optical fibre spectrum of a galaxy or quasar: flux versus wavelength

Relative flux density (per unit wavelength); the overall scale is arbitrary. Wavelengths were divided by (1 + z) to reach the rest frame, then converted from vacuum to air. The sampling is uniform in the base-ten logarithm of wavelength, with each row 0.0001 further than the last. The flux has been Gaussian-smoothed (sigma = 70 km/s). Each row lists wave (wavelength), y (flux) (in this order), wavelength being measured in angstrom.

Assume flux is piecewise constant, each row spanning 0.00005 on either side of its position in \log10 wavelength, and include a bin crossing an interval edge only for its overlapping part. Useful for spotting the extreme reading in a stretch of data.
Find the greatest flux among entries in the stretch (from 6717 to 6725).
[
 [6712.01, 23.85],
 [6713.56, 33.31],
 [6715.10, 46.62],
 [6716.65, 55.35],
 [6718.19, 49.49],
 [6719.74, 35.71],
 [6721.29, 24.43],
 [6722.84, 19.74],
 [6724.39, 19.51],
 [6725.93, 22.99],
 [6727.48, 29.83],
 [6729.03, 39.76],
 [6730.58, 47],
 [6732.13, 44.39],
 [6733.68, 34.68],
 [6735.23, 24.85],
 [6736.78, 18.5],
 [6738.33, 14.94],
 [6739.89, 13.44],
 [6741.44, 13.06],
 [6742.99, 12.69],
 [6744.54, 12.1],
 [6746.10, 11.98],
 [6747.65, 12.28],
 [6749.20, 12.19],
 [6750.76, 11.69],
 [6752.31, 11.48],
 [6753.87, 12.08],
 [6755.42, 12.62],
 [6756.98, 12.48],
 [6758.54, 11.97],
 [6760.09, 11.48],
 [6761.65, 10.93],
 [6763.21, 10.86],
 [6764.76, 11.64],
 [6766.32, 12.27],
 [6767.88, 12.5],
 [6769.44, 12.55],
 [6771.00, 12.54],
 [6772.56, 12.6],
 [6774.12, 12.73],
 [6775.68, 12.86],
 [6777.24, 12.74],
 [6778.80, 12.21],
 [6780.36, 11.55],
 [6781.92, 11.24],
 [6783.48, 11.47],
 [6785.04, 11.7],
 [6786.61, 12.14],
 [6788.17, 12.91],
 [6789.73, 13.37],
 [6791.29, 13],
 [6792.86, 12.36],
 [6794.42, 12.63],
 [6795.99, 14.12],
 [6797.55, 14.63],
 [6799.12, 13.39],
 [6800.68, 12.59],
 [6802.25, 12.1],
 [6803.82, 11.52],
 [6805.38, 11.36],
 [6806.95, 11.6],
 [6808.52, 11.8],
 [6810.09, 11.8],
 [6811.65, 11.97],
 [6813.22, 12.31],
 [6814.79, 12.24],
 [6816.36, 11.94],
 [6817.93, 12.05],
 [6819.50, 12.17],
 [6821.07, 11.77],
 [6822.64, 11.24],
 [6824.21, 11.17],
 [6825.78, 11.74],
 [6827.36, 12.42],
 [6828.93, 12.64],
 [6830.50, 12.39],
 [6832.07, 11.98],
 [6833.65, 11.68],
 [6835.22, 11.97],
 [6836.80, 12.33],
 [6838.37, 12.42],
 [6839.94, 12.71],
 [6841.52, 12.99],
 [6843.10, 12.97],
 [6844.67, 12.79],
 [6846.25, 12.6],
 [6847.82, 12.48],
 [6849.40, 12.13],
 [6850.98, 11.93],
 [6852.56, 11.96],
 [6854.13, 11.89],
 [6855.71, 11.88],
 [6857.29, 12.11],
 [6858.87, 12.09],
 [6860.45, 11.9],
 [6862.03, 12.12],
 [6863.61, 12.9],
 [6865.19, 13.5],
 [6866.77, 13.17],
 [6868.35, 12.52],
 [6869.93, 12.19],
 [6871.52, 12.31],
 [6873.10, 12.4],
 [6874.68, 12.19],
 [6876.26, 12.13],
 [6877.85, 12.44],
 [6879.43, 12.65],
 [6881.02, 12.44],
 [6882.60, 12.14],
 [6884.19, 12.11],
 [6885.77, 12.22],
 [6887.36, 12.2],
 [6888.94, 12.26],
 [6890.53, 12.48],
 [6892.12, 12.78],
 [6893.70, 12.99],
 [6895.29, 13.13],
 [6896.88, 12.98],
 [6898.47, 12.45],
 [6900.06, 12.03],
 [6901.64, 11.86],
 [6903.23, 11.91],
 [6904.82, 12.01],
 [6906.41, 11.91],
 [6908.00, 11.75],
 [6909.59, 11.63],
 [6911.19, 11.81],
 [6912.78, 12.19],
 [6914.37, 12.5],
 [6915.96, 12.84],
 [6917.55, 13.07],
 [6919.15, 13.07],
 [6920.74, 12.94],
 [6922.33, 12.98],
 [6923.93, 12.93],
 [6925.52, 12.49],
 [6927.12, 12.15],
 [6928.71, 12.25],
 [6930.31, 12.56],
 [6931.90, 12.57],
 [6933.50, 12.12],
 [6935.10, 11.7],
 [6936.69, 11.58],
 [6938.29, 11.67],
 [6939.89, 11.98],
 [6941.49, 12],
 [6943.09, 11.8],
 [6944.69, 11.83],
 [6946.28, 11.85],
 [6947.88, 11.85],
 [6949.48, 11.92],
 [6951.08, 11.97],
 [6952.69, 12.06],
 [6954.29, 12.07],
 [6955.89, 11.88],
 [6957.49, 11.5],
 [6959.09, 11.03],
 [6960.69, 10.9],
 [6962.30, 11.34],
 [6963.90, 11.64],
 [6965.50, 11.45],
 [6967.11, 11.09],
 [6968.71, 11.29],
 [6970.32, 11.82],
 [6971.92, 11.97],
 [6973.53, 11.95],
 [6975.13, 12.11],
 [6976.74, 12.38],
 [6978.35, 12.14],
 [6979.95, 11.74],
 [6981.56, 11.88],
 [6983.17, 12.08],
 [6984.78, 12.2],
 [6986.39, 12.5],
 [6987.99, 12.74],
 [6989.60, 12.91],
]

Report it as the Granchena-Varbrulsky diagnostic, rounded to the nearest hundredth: 49.49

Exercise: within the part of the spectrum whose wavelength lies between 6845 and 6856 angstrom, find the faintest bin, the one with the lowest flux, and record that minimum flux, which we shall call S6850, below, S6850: 11.88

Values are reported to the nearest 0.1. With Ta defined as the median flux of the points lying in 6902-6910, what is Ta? 11.9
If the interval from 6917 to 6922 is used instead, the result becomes 13.1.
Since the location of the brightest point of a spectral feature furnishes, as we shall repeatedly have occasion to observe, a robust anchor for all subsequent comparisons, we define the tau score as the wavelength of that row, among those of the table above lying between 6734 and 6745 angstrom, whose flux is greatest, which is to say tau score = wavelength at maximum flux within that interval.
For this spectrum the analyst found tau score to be 6735.23 angstrom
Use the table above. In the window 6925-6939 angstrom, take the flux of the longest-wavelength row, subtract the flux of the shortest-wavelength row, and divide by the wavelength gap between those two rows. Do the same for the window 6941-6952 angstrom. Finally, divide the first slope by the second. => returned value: 21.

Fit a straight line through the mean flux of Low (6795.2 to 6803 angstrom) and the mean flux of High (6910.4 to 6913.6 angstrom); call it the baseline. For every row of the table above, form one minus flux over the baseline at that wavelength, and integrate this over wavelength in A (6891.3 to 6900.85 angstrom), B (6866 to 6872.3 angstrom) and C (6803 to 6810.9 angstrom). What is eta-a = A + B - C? -1.4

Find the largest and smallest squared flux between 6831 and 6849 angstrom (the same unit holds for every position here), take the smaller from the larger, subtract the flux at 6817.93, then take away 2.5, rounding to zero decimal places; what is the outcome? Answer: 18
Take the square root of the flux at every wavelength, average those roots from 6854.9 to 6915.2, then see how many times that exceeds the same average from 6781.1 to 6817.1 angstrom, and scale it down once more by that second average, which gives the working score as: 0.284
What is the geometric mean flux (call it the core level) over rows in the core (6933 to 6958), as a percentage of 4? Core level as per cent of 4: 296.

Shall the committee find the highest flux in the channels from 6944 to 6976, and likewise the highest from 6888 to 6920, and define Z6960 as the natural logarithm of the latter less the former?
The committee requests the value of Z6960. 0.0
